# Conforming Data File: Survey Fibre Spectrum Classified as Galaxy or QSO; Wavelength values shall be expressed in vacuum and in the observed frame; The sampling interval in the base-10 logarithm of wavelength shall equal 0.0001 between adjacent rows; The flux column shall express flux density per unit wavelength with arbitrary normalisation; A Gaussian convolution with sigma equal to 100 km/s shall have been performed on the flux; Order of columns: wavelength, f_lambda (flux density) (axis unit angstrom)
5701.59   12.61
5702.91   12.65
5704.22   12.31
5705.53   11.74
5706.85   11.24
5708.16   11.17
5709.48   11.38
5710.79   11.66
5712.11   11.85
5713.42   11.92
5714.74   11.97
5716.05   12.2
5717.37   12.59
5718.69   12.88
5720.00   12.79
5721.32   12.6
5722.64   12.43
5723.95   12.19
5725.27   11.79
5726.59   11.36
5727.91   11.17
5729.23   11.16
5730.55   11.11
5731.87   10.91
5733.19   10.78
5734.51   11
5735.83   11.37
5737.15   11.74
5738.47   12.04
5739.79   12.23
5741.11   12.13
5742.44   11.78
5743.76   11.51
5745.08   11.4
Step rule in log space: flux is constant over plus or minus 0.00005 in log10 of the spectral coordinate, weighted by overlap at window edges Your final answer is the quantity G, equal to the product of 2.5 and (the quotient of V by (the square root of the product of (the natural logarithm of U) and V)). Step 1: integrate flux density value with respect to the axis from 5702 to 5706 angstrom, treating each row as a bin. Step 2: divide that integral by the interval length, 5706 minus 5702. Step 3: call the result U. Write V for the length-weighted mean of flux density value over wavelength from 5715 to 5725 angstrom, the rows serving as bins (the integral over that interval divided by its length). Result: 5.58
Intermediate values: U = 12.3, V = 12.5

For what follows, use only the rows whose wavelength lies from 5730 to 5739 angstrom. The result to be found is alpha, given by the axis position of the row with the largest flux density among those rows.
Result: 5738.47 angstrom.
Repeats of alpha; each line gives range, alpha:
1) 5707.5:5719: 5718.69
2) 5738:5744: 5739.79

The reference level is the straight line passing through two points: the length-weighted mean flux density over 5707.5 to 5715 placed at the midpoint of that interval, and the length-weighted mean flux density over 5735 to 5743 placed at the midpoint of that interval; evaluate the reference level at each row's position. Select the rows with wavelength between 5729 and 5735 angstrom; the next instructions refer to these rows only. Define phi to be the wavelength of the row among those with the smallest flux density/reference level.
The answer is 5733.19 angstrom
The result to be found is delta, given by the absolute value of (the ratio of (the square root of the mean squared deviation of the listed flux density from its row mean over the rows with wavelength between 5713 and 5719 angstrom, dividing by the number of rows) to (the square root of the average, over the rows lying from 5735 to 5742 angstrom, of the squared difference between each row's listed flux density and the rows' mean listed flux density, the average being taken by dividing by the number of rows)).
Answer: 1.2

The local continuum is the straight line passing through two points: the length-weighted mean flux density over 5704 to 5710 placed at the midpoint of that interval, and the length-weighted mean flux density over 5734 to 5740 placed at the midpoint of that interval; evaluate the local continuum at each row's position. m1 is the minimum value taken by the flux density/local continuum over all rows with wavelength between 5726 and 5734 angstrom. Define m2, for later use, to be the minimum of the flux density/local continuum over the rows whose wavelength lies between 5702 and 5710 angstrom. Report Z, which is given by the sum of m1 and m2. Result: 1.90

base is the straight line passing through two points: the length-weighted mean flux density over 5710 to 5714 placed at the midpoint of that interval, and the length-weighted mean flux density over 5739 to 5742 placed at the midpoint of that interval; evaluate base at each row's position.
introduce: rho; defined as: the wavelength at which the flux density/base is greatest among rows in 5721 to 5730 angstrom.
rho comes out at 5721.32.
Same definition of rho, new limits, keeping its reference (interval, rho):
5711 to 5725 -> 5718.69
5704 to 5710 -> 5704.22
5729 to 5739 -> 5738.47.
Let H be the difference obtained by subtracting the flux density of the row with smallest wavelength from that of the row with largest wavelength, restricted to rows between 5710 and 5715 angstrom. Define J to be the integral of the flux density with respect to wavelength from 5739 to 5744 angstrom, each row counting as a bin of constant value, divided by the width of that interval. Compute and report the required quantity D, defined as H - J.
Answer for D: -11.6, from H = 0.31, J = 11.9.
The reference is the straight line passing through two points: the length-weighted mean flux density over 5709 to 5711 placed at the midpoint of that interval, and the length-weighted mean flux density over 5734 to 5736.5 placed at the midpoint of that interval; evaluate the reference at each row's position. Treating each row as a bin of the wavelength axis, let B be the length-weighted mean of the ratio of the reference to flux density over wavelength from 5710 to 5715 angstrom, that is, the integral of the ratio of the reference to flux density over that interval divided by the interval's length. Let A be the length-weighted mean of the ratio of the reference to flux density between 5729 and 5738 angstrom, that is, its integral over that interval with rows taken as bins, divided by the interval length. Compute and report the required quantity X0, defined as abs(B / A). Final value 0.97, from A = 1.01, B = 0.97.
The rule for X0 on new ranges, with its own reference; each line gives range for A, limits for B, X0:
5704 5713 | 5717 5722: 0.90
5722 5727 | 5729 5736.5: 1.07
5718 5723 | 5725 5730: 1.11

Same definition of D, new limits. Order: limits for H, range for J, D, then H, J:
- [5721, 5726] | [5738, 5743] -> -12.8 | -0.81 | 12.0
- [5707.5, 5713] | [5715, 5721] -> -11.9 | 0.68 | 12.6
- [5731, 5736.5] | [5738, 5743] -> -11.6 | 0.46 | 12.0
